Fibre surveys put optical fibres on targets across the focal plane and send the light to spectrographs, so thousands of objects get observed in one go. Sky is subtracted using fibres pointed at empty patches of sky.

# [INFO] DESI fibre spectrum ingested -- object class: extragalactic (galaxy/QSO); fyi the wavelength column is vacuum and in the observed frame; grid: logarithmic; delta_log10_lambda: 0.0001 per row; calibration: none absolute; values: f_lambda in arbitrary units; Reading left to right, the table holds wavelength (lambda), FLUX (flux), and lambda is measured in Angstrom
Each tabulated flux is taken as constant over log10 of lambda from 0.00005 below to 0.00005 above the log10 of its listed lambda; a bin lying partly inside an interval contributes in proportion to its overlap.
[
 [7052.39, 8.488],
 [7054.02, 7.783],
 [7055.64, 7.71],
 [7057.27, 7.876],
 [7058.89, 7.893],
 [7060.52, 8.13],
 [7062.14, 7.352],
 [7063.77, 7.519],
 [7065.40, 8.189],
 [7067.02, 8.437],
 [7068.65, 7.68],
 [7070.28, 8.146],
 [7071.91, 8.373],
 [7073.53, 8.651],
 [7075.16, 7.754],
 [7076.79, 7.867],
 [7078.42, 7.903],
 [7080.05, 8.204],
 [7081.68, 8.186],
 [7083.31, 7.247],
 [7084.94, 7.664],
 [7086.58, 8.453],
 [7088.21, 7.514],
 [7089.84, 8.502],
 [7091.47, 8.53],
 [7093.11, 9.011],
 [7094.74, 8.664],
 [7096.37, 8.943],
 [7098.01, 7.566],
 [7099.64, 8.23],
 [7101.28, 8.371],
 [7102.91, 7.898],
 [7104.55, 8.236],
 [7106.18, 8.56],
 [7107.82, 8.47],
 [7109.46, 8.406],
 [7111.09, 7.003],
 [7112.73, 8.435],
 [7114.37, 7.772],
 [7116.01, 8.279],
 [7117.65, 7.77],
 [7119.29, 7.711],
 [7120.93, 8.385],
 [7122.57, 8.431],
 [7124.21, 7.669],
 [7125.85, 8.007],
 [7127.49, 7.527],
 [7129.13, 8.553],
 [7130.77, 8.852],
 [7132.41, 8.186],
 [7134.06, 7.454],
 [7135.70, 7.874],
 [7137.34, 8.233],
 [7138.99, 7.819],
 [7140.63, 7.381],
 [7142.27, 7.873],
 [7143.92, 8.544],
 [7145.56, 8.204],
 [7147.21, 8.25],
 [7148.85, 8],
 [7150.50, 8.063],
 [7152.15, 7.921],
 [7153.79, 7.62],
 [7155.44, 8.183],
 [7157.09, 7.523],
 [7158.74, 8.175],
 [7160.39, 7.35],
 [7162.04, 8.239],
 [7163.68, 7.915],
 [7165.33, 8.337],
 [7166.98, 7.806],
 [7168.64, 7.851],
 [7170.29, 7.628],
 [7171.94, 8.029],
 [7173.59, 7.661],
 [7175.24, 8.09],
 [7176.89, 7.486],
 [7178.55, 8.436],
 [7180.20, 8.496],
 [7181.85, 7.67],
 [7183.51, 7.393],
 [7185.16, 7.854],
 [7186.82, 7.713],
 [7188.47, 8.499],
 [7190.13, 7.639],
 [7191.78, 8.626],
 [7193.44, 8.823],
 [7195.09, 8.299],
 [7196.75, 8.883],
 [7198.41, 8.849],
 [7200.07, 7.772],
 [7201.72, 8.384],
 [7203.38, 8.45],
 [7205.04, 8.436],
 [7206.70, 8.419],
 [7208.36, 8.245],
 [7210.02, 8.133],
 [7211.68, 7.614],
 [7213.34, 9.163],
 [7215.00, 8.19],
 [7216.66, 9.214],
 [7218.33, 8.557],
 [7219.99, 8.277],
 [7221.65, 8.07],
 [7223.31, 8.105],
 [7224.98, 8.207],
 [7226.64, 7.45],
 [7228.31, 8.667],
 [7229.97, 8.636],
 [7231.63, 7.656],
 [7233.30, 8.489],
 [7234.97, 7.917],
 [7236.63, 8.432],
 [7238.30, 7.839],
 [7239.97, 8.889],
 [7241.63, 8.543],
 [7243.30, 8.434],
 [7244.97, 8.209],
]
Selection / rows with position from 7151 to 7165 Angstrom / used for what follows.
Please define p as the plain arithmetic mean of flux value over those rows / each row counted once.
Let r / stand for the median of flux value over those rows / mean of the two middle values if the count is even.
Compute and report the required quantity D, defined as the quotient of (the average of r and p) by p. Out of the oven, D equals 1.00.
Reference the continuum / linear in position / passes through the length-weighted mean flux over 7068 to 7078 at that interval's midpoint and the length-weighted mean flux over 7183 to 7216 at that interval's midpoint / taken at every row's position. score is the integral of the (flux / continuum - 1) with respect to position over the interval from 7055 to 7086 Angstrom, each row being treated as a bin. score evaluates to -0.5 Angstrom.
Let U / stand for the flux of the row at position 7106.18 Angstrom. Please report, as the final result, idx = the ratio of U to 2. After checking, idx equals 4.3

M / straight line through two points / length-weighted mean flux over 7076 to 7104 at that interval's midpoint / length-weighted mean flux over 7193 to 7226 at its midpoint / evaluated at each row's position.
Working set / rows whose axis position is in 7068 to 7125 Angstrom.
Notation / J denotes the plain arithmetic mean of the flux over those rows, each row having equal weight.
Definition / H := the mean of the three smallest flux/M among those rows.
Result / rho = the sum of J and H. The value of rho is 9.0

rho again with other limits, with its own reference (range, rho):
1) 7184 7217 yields 9.3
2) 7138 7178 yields 8.8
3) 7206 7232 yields 9.2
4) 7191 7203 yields 9.5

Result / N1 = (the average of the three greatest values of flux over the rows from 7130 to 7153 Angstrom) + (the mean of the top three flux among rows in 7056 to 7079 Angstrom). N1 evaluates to 17.0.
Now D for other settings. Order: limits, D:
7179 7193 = 0.99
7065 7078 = 1.00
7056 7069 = 1.00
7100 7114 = 1.01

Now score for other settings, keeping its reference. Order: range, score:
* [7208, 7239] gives -0.2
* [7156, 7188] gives -1.4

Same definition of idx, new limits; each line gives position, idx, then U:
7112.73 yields 4.2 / 8.435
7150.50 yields 4.0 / 8.063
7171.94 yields 4.0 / 8.029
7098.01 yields 3.8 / 7.566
